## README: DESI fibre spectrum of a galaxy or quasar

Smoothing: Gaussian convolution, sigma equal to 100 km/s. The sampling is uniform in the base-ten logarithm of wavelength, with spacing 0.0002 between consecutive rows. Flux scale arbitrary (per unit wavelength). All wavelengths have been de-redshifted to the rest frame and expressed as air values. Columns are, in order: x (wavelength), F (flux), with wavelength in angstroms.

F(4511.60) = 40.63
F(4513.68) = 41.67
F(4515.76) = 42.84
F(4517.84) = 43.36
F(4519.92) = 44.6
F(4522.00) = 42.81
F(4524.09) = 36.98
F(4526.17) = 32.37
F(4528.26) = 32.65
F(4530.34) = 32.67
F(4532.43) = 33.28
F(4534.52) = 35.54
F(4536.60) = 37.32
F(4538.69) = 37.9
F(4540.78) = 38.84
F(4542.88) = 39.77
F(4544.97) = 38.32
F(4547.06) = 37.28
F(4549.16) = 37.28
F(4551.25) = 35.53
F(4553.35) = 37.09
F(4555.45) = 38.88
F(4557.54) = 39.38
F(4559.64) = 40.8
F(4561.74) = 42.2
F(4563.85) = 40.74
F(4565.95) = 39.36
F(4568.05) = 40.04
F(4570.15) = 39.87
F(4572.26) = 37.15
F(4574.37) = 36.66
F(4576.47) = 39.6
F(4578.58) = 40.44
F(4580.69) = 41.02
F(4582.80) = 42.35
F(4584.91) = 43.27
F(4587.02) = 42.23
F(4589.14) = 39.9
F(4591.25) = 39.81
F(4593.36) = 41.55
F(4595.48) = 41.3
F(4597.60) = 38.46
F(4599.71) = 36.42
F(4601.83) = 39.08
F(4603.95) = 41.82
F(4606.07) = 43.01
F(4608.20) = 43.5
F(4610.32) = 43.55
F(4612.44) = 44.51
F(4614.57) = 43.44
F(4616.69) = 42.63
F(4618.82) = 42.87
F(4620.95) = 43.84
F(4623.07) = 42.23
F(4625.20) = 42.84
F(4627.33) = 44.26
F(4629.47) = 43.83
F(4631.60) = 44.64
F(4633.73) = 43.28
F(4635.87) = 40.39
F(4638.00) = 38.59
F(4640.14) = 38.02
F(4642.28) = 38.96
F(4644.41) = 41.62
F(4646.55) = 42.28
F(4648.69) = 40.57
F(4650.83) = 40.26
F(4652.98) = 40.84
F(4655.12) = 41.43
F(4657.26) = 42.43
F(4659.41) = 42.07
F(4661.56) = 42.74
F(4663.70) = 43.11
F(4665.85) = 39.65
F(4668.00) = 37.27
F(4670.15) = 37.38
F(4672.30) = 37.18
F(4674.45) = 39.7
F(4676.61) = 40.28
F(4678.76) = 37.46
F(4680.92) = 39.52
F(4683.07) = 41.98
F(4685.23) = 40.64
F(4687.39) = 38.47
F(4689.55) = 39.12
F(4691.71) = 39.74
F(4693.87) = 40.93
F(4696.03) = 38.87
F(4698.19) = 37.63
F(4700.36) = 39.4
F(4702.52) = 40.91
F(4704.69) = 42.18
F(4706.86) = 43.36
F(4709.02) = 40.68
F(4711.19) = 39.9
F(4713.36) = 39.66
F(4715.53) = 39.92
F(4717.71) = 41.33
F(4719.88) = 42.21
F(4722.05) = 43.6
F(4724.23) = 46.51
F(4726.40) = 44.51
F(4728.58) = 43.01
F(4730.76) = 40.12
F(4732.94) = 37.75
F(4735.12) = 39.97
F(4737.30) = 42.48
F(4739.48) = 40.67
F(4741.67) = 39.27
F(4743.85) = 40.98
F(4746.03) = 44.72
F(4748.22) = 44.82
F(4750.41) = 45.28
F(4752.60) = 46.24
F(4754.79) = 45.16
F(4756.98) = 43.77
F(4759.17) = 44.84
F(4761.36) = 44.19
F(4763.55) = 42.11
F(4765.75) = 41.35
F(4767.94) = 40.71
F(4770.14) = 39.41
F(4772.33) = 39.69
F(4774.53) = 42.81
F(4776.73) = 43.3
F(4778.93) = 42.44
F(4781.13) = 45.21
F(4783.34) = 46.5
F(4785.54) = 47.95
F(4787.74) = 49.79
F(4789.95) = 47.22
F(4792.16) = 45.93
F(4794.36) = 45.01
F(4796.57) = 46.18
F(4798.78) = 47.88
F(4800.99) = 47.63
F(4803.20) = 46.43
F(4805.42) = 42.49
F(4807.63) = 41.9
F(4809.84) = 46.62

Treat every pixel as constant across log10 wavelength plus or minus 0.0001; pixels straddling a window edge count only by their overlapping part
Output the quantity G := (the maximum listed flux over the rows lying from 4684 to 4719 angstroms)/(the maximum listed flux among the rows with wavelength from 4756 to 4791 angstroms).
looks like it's 0.87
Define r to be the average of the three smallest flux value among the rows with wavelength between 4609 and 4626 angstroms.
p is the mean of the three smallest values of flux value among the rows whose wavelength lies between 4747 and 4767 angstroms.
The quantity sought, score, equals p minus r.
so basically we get -0.2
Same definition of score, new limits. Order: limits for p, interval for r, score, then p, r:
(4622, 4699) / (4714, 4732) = -3.2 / 37.3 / 40.5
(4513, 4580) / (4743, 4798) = -7.4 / 32.6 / 39.9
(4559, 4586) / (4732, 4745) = -1.3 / 37.7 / 39.0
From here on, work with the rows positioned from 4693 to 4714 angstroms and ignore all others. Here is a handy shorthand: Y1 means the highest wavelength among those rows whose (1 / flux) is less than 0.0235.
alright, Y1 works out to 4706.86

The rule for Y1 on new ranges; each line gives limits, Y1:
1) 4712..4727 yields 4726.40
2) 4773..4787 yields 4785.54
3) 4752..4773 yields 4761.36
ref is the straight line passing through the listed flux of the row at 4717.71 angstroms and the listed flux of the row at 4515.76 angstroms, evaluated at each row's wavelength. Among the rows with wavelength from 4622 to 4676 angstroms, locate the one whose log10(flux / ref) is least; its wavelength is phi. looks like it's 4672.30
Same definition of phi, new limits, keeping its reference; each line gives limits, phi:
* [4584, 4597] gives 4591.25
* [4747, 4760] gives 4756.98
